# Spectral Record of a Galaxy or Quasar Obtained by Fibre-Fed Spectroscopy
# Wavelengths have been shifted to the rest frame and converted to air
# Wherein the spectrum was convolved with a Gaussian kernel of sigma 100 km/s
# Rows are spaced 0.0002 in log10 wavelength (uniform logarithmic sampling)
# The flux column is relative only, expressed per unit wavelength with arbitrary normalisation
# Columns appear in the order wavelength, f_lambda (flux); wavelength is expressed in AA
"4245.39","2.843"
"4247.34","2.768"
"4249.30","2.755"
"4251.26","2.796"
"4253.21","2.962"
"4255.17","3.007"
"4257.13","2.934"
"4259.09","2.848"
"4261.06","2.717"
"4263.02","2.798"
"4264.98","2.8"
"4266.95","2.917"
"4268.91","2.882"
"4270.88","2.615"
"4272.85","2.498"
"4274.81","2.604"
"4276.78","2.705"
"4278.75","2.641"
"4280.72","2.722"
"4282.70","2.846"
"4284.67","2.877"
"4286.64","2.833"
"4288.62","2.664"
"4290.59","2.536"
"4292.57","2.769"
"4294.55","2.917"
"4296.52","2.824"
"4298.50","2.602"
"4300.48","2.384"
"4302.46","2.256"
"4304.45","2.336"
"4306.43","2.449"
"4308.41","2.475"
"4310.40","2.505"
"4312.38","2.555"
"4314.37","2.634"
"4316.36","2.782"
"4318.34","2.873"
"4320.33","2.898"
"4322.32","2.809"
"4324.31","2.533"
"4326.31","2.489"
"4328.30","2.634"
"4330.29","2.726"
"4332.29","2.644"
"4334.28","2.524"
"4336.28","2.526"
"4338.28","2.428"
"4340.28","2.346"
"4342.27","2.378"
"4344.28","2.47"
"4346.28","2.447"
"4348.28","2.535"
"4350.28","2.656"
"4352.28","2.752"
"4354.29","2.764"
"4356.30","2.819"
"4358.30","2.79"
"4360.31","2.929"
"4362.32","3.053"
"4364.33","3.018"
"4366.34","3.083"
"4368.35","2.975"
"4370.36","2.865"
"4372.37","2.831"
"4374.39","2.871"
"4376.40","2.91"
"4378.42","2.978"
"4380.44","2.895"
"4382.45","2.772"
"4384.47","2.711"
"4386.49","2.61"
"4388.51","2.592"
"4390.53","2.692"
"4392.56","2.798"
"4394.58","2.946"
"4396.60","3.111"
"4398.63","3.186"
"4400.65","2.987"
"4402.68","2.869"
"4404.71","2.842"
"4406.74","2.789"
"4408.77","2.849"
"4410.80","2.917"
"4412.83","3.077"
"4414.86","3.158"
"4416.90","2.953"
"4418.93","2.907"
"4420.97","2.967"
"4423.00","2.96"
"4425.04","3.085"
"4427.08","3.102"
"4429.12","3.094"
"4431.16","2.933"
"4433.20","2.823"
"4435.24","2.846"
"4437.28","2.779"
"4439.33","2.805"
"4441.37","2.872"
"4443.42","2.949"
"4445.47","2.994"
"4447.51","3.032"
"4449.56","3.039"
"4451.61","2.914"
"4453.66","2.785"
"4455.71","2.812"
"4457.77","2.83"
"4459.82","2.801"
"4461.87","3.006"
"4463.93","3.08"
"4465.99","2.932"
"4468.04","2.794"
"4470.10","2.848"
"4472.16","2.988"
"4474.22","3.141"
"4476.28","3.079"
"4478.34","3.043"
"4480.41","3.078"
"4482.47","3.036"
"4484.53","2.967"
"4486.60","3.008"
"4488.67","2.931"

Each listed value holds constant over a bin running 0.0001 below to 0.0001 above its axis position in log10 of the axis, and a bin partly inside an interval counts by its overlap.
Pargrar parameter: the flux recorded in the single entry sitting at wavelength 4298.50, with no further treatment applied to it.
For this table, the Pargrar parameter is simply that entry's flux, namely 2.602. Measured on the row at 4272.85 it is 2.498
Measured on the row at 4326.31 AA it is 2.489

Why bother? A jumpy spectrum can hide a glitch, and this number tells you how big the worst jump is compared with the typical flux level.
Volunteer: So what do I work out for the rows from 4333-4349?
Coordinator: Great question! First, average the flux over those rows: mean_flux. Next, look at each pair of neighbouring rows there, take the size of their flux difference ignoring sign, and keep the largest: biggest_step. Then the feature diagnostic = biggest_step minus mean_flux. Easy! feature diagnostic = -2.36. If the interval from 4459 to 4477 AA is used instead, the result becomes -2.76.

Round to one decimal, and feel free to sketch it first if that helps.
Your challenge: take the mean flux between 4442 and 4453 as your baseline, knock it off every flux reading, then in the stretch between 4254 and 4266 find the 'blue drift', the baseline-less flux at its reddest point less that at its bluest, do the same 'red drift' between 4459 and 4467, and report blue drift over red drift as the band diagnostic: -1.6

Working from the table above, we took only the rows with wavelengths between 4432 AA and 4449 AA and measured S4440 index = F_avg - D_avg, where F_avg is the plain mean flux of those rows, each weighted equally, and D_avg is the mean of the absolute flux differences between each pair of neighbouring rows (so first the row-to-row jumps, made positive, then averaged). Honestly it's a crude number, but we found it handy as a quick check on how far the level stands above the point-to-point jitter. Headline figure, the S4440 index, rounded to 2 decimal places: 2.84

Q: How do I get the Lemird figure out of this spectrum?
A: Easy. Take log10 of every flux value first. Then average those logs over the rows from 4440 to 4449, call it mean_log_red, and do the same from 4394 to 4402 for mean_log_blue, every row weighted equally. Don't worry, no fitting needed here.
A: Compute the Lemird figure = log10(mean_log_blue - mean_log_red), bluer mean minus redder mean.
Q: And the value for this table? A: -1.86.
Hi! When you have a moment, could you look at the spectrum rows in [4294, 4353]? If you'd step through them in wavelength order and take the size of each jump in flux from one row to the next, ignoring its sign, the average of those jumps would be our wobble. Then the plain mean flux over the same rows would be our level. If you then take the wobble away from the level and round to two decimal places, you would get 2.48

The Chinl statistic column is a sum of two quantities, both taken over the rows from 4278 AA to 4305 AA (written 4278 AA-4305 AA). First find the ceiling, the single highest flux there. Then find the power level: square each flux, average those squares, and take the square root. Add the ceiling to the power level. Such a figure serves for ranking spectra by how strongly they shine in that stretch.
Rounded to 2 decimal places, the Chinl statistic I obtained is 5.58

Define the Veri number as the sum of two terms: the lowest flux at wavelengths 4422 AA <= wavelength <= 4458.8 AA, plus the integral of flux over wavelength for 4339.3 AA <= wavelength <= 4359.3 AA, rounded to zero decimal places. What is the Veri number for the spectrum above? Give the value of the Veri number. 55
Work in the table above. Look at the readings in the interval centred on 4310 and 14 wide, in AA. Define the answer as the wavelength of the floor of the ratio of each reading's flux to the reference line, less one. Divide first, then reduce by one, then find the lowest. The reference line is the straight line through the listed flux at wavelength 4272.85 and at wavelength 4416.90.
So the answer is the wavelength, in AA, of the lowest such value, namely 4304.45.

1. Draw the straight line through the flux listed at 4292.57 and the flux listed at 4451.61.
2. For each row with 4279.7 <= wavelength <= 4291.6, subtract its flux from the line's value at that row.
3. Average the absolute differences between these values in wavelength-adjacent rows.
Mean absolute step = 0.10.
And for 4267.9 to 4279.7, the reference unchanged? 0.13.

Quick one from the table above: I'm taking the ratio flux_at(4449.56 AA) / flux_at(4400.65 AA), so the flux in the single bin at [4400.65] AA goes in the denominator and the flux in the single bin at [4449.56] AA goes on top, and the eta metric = 1.02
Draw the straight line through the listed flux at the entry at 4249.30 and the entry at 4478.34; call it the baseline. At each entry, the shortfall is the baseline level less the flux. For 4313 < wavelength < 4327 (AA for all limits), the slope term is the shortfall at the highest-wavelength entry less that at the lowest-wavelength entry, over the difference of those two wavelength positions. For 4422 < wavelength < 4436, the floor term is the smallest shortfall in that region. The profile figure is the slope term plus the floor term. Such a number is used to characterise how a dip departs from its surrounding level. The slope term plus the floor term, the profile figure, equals -0.110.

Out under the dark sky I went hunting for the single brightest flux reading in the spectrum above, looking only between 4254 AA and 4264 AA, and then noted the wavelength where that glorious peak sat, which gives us 4255.17 AA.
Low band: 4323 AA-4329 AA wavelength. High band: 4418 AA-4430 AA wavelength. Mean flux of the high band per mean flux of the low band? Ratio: 1.18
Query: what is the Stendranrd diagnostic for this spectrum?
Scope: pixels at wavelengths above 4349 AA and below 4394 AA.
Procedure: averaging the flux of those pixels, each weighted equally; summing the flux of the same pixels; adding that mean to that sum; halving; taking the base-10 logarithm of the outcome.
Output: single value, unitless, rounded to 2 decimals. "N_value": 1.51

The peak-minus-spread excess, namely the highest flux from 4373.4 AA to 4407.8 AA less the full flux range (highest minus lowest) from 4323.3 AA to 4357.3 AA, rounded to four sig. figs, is 2.713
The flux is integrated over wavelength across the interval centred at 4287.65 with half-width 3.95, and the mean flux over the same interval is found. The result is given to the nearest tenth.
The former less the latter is 18.8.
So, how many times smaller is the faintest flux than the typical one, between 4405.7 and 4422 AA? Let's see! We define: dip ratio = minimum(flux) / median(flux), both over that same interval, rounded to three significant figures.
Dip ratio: 0.950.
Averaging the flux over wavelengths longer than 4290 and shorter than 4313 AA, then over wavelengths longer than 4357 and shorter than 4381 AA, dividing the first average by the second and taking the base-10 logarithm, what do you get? -0.061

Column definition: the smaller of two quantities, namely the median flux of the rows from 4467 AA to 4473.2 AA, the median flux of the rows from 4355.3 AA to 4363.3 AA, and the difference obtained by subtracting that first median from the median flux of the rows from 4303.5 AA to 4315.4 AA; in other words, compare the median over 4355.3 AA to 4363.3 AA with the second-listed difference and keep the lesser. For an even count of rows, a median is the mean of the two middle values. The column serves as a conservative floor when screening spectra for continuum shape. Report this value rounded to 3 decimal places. -0.358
